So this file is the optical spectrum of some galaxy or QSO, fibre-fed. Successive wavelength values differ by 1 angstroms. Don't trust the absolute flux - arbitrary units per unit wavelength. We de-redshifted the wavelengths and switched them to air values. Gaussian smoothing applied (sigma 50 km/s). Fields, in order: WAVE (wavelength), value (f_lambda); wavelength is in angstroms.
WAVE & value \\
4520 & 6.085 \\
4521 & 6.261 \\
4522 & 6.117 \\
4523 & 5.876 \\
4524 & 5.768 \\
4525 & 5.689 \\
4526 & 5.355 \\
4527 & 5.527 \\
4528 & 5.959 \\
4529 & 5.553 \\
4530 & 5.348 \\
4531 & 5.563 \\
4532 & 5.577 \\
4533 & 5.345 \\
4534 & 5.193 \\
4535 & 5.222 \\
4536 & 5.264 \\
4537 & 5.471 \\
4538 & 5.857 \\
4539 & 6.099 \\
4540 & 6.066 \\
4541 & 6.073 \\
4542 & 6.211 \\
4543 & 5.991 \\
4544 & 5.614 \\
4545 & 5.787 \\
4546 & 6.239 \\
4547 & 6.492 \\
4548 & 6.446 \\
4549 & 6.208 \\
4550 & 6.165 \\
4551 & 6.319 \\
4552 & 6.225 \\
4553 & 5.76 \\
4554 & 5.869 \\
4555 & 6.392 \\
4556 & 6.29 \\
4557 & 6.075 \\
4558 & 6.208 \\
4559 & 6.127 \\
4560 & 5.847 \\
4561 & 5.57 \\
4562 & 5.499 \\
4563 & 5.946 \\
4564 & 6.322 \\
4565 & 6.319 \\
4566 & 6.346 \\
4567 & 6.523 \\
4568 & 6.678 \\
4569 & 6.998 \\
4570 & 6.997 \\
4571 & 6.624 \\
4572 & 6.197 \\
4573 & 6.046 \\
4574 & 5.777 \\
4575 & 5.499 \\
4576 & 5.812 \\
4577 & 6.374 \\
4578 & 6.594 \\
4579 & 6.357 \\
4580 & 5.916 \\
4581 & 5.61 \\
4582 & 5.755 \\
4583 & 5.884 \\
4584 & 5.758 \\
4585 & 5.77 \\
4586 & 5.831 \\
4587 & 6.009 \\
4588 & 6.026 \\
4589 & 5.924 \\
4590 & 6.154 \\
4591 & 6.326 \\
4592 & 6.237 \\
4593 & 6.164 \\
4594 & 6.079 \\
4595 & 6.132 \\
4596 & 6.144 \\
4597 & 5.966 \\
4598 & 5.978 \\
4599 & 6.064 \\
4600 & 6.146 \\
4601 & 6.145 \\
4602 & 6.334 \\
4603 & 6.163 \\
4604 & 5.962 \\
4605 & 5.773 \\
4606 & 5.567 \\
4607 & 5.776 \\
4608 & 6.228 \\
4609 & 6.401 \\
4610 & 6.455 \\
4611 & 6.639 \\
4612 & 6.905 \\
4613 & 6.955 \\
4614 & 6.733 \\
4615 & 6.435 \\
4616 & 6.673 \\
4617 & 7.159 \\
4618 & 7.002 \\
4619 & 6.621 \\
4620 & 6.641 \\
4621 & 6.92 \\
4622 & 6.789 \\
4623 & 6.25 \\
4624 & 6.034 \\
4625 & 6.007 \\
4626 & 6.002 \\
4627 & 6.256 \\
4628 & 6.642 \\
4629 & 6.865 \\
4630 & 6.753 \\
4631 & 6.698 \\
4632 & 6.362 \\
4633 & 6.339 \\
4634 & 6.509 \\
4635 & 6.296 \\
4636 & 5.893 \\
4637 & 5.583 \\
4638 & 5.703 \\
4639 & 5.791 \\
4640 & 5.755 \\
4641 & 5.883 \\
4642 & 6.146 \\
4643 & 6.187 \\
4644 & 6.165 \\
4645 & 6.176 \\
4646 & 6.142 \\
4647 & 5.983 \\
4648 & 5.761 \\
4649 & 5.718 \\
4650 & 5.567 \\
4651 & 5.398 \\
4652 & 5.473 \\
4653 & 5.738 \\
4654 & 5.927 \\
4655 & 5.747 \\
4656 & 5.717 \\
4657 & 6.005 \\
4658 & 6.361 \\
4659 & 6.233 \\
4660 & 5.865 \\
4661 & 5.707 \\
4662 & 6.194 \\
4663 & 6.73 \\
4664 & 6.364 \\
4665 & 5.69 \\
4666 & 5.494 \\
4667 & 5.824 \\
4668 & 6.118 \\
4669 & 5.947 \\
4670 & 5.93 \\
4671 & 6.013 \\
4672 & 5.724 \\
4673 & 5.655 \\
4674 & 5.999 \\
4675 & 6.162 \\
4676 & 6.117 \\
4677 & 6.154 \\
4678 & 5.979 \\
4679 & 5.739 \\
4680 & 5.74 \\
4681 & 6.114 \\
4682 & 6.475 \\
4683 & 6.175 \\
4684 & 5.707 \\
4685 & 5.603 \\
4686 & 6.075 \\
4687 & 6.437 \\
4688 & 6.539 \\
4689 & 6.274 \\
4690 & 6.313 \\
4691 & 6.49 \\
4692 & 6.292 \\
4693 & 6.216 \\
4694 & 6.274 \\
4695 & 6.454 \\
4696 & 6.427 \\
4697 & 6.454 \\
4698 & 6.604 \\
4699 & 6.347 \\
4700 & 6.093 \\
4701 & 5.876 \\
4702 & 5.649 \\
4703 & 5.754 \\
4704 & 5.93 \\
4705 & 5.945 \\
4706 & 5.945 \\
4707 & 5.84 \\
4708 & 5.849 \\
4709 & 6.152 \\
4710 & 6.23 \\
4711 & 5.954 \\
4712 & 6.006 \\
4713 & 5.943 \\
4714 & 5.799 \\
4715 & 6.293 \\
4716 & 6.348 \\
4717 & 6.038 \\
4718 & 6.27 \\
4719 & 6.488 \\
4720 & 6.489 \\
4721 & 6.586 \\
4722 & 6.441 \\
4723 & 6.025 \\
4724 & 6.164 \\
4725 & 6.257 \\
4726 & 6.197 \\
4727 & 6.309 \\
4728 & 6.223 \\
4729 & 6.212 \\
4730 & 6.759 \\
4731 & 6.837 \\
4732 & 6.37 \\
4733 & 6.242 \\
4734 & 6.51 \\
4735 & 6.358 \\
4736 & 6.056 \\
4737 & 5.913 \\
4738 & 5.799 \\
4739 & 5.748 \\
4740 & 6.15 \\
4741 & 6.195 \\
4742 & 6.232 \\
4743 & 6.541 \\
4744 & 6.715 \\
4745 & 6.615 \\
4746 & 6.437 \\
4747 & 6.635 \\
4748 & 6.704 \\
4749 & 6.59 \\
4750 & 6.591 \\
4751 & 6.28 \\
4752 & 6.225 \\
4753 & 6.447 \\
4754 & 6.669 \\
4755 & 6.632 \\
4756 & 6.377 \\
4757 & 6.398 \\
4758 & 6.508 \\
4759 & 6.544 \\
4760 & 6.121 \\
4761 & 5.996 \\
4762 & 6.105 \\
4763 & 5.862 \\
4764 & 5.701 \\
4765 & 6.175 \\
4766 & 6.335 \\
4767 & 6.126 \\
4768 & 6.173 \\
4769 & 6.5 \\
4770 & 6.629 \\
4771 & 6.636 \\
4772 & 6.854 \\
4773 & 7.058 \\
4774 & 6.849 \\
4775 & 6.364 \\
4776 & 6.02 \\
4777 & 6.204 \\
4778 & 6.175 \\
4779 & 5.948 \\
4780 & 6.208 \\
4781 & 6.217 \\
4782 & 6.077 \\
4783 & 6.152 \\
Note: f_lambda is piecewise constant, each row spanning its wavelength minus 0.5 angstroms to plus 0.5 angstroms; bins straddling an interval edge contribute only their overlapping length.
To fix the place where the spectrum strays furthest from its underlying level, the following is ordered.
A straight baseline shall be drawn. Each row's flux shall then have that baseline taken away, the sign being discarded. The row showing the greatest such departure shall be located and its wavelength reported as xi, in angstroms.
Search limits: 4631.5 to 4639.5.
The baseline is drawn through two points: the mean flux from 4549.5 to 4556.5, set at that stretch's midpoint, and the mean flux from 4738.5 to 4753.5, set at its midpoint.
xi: 4637 angstroms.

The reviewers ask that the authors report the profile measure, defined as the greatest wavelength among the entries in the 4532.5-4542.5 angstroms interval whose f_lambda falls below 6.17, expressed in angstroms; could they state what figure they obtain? 4541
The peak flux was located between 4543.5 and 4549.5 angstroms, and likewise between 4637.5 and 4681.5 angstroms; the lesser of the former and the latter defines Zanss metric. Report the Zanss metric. 6.49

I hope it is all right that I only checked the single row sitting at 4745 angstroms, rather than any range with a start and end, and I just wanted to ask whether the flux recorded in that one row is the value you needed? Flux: 6.615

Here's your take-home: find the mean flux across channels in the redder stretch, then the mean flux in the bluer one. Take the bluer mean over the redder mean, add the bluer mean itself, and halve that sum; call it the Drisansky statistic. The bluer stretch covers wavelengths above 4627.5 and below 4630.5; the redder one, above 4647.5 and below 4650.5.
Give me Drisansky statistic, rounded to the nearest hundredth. 3.97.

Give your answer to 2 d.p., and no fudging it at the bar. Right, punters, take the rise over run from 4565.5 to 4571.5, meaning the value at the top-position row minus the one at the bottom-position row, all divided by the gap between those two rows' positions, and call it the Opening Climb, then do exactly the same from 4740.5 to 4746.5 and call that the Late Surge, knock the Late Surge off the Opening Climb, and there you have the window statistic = 0.01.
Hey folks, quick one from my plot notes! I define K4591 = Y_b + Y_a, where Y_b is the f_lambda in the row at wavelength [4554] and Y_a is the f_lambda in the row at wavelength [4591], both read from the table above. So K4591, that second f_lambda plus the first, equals 12.2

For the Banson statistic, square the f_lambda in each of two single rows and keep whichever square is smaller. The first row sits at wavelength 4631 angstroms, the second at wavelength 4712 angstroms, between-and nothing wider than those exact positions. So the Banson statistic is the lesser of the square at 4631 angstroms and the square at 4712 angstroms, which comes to 36.1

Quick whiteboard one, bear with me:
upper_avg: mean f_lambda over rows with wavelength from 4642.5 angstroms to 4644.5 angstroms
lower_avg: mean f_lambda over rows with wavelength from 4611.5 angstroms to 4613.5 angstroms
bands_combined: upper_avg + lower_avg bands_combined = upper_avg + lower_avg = 13.1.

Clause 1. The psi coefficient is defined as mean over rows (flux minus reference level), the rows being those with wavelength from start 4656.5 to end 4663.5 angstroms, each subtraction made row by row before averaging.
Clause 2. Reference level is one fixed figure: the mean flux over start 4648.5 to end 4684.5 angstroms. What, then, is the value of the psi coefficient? 0.23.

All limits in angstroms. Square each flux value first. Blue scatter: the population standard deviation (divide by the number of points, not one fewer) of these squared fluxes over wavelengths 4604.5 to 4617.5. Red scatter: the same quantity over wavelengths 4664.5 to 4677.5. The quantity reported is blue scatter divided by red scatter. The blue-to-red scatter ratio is 2.5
